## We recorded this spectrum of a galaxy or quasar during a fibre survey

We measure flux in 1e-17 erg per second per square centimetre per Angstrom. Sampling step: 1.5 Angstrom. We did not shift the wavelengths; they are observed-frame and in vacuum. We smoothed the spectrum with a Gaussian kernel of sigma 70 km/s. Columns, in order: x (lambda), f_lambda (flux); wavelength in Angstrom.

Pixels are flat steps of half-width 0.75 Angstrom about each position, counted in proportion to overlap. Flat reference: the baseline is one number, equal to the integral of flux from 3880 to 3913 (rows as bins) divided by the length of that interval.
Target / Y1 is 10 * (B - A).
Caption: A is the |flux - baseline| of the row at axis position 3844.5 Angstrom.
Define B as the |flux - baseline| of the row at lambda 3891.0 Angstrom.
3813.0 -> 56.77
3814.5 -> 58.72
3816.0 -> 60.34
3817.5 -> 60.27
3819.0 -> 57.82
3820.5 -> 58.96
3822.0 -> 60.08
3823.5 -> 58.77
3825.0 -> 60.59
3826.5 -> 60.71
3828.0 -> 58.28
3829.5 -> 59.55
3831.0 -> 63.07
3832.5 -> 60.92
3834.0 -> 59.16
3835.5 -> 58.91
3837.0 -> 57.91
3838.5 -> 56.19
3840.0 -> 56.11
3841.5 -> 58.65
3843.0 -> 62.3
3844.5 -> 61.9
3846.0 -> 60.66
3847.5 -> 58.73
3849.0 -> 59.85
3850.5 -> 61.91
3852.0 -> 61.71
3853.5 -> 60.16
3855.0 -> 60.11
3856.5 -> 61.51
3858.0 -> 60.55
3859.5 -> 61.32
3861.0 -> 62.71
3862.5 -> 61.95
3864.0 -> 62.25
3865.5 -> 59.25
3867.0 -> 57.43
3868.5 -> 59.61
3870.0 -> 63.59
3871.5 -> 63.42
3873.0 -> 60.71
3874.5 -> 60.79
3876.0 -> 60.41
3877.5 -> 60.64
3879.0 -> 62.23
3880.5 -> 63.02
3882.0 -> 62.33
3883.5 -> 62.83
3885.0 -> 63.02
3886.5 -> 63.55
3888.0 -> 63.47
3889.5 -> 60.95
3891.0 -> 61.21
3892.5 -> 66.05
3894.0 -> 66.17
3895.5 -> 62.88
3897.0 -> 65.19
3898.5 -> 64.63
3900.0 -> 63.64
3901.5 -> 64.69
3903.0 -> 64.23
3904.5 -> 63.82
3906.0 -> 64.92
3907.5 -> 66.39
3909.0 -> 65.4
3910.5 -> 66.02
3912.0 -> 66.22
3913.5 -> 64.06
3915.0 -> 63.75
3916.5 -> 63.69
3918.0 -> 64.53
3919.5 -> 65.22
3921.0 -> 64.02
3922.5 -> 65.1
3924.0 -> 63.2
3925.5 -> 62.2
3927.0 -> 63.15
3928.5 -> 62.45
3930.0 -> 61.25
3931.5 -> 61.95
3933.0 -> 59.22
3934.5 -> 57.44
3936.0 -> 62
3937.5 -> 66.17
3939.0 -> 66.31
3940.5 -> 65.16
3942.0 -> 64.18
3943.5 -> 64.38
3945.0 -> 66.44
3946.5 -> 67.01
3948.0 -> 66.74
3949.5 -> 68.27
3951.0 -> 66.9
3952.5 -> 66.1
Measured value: 7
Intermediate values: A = 2.2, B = 2.9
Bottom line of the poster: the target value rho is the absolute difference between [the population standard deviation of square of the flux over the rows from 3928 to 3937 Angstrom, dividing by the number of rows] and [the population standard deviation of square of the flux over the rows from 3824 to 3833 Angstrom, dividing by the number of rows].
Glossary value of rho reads 39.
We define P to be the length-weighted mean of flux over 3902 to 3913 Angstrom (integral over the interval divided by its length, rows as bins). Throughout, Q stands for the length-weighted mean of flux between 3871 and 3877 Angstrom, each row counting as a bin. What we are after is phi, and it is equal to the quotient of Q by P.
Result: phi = 0.94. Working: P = 65.2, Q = 61.2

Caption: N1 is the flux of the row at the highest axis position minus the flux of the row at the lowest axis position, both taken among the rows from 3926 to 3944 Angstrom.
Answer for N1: 1.2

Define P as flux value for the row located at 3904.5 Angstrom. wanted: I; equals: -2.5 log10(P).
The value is -4.512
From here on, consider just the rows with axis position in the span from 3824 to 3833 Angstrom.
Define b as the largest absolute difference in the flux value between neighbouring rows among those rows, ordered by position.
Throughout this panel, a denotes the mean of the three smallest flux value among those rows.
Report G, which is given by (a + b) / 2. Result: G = 31.5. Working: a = 59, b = 3.5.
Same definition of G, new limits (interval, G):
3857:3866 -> 31.7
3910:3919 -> 33.0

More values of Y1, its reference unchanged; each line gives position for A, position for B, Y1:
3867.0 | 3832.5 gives -35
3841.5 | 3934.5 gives 12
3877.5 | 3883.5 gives -22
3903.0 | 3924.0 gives 8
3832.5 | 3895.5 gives -20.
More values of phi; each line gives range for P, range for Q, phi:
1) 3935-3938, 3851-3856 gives 0.96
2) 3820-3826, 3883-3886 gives 1.06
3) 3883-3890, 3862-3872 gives 0.97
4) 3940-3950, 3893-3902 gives 0.98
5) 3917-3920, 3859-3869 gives 0.94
